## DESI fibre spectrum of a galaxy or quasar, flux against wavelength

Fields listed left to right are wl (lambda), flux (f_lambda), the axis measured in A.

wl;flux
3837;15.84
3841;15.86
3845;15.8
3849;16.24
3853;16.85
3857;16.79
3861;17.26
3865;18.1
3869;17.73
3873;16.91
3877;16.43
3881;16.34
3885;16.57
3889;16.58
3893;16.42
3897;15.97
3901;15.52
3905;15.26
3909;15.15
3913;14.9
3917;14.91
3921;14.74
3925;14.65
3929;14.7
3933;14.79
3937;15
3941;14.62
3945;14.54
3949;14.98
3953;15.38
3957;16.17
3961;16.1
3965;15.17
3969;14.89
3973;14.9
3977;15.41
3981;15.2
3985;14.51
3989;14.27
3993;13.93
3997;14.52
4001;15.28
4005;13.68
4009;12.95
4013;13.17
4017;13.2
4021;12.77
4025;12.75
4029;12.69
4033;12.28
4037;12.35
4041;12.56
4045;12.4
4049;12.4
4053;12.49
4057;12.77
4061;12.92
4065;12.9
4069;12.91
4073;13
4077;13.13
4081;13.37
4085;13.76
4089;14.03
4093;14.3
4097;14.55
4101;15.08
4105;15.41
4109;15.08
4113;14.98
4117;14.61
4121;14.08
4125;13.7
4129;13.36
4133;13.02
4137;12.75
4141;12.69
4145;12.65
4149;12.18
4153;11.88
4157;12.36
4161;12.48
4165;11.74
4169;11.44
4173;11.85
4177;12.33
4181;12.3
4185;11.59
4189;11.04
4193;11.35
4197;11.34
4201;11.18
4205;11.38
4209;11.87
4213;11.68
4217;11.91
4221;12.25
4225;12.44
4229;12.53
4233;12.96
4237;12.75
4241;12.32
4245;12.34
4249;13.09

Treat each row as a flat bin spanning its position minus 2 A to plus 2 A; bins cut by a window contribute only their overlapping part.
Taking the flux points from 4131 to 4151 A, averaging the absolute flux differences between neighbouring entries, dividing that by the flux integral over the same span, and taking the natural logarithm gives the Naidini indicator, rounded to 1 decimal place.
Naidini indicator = -7.1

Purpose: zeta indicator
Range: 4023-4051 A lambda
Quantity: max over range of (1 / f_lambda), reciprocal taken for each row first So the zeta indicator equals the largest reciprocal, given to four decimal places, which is 0.0814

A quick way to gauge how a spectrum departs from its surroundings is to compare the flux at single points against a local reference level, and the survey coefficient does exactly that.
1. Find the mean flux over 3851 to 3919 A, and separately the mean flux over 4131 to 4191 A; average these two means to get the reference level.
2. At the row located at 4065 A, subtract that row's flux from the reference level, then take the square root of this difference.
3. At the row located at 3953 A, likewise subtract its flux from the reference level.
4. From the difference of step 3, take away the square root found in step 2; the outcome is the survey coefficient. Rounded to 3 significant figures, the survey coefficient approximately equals -2.30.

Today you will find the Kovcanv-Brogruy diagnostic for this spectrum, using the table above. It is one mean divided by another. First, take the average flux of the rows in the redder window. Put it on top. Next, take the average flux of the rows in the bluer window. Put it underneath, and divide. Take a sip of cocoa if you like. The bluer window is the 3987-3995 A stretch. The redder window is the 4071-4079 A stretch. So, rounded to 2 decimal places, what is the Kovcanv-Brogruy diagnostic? 0.93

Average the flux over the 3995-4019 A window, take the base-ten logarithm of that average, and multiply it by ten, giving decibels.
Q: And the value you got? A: 11.4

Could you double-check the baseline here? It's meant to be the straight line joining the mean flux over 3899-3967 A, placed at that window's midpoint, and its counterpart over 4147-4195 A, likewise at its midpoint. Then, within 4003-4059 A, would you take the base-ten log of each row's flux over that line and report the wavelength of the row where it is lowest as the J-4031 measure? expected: 4033 A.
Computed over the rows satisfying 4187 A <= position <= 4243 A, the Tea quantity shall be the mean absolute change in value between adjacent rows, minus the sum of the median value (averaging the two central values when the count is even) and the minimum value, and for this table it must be -22.7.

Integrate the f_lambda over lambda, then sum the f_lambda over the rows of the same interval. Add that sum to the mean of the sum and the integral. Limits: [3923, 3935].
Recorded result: 154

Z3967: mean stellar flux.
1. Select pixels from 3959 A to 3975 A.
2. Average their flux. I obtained 15.3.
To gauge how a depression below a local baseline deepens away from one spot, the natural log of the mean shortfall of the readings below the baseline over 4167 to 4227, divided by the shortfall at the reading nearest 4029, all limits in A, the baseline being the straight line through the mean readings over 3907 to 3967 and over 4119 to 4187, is -1.7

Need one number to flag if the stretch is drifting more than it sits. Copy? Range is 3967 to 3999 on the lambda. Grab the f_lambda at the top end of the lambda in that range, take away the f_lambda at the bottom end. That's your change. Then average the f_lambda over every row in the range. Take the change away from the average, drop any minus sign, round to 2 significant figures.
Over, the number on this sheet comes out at 15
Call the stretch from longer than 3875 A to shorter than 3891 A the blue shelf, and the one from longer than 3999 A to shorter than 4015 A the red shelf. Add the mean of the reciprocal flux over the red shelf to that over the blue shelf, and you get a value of 0.134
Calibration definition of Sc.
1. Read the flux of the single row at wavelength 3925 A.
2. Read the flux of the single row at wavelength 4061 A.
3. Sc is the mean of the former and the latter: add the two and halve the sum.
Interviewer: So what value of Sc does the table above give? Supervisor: 13.8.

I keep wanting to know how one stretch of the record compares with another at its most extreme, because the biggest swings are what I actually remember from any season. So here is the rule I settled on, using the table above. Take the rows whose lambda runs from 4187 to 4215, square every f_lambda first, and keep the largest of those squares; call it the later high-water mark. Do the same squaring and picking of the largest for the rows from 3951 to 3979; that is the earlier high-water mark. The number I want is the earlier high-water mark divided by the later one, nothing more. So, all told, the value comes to 1.86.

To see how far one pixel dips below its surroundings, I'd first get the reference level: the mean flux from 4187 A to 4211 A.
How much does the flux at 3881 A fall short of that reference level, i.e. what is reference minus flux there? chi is -5.0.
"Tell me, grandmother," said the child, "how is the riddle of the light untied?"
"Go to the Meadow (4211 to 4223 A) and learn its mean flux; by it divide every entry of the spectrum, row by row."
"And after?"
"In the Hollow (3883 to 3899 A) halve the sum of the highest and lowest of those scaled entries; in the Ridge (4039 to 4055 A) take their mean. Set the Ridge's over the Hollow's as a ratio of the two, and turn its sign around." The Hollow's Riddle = -0.77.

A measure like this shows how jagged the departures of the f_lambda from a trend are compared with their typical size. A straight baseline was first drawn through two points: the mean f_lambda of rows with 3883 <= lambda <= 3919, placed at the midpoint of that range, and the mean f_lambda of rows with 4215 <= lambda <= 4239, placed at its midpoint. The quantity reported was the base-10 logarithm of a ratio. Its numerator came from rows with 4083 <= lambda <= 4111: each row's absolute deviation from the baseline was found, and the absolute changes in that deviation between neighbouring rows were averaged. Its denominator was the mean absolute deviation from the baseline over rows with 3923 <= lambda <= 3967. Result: -0.3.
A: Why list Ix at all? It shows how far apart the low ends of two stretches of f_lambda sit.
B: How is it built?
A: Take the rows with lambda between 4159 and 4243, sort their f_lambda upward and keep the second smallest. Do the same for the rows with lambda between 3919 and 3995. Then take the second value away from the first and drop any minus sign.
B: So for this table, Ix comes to 3.1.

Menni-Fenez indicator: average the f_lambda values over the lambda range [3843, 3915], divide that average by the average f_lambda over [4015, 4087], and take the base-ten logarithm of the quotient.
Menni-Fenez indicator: 0.11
